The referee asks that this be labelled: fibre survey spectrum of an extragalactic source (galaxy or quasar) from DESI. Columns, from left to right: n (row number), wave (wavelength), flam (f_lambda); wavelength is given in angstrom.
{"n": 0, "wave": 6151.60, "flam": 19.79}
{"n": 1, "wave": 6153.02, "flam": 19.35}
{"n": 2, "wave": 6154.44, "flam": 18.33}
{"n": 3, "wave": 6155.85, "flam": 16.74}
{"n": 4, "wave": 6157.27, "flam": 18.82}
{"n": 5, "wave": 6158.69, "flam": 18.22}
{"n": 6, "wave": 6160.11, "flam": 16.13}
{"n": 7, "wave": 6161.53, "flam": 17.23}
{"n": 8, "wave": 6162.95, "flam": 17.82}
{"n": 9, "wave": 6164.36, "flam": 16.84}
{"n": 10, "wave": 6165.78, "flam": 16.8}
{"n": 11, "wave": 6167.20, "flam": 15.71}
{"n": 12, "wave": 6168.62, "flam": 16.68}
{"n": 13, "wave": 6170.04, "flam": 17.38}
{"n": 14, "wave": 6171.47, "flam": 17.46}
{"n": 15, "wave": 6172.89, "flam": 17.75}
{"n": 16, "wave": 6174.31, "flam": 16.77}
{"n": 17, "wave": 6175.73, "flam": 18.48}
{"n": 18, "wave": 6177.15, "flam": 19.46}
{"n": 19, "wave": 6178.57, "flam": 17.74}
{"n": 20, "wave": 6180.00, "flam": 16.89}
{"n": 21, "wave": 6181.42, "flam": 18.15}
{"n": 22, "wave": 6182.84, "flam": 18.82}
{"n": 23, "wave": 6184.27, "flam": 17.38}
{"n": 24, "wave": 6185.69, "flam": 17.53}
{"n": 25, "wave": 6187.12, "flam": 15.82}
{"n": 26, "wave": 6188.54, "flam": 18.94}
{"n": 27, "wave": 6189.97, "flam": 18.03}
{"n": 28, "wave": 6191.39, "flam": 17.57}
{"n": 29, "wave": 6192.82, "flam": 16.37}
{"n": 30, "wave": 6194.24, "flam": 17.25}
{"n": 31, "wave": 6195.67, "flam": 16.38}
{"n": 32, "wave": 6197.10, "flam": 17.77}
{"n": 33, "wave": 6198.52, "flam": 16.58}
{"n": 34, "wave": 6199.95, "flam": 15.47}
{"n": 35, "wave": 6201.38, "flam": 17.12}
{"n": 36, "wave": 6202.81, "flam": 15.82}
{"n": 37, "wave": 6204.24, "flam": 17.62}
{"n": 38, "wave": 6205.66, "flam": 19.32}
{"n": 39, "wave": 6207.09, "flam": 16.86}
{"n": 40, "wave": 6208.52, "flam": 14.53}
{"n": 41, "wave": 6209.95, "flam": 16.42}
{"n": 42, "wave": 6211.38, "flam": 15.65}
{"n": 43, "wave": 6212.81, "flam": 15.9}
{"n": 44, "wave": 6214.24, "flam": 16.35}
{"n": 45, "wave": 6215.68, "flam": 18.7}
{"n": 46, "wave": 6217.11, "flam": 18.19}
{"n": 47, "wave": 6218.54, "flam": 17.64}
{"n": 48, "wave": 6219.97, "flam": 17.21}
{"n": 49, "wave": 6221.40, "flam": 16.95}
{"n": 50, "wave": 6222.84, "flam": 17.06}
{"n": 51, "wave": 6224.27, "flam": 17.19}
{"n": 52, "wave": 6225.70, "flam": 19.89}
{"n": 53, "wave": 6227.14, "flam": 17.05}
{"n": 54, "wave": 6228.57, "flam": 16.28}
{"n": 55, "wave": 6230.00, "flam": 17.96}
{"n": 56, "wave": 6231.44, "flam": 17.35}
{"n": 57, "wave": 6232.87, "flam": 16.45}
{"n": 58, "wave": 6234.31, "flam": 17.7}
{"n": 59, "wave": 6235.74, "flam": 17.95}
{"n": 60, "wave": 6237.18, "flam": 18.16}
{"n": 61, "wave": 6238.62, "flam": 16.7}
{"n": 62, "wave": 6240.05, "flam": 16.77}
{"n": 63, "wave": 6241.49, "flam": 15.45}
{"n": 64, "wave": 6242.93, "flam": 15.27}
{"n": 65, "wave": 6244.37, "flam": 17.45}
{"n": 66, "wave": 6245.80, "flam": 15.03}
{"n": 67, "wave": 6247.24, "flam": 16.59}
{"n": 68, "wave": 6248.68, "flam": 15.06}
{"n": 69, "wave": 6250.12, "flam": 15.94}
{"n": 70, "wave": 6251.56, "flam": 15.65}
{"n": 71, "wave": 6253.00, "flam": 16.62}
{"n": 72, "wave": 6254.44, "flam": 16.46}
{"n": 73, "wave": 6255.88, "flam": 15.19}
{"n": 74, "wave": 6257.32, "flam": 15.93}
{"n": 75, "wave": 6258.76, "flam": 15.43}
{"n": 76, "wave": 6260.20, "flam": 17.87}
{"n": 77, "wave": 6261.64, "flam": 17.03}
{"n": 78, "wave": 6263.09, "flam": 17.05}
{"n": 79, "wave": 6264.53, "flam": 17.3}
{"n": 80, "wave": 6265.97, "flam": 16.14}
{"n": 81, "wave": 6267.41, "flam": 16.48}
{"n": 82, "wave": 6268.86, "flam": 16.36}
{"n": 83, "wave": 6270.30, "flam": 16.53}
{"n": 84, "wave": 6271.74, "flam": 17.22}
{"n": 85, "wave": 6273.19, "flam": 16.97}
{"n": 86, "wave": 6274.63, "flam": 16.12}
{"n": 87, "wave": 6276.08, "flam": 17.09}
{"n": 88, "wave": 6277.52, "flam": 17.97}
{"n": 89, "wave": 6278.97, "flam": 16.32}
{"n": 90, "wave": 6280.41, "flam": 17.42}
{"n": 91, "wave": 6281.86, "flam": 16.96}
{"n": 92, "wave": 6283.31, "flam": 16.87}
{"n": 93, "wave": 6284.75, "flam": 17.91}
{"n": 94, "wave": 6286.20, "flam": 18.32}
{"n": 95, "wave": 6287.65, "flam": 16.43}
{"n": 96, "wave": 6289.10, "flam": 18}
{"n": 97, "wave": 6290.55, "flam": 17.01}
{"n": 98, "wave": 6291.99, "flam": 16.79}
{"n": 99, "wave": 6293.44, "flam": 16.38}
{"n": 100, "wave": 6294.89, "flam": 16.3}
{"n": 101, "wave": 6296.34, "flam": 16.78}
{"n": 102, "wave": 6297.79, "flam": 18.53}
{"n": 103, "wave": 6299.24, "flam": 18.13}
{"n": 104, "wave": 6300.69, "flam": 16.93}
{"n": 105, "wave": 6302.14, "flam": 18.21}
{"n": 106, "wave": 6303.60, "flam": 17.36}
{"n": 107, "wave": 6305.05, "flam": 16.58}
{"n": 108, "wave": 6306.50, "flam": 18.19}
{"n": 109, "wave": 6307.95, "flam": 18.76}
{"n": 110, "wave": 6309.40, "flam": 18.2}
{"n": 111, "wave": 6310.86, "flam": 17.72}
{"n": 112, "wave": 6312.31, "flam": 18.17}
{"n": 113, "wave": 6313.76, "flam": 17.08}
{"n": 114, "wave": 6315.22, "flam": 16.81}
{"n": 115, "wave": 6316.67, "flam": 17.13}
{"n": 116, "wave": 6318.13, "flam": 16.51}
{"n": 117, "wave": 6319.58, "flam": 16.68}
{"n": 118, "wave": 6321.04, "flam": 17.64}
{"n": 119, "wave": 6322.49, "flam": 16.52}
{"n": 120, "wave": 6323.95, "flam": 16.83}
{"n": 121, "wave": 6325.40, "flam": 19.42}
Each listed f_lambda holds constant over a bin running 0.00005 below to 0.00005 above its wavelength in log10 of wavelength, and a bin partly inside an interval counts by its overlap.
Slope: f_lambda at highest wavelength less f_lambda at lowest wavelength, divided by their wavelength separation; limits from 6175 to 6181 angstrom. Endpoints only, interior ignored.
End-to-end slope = -0.4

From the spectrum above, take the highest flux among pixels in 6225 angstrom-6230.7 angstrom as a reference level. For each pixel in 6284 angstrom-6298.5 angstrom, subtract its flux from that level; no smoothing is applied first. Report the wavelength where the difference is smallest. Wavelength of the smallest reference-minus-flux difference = 6297.79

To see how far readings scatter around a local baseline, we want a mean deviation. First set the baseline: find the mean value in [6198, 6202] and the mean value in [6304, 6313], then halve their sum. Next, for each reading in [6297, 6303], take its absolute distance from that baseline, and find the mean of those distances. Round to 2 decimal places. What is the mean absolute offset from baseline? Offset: 0.90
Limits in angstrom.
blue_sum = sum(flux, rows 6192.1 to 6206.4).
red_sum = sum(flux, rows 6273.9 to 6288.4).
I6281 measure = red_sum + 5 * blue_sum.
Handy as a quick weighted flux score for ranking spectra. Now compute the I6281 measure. 1020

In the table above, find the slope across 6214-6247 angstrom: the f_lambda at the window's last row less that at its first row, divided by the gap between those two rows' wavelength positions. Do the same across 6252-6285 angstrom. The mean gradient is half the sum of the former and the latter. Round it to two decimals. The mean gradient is 0.00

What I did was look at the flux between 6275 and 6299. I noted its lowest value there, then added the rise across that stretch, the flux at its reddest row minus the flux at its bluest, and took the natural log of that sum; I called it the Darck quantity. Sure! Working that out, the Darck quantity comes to 2.88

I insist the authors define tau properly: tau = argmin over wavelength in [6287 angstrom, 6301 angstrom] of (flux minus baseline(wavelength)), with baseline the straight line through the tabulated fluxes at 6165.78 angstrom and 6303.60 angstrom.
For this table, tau 6294.89 angstrom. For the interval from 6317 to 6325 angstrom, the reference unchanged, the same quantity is 6322.49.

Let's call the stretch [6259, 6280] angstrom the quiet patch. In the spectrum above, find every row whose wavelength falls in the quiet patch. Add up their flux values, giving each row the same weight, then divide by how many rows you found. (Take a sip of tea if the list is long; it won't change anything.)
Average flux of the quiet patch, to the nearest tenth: 16.9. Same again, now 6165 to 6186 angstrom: 17.5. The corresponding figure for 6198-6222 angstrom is 16.8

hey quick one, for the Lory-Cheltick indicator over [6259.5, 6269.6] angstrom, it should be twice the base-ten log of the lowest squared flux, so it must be 4.83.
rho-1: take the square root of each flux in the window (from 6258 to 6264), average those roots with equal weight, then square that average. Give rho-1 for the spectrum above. 16.8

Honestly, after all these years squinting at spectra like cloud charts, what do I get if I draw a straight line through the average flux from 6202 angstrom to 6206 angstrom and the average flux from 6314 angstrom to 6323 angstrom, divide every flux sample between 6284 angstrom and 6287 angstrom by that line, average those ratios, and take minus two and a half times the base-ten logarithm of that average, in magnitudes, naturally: -0.06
